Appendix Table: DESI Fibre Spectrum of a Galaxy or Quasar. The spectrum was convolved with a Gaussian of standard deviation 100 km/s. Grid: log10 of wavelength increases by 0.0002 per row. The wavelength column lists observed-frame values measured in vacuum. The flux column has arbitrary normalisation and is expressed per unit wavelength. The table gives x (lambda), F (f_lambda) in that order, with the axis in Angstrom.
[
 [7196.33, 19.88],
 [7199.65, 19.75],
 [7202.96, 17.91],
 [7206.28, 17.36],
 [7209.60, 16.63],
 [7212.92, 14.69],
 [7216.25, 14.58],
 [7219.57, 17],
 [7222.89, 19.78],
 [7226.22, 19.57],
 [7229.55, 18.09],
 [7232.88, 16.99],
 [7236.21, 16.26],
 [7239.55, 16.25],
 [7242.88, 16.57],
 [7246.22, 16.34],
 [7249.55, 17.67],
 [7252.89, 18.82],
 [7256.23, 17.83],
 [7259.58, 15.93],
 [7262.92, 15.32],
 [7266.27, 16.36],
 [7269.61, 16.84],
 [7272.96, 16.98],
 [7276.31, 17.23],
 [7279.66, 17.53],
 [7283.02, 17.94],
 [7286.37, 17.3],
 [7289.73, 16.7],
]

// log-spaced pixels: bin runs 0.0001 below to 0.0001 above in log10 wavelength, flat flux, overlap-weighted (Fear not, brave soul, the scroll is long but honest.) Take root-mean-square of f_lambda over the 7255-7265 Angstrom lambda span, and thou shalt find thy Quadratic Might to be 16.4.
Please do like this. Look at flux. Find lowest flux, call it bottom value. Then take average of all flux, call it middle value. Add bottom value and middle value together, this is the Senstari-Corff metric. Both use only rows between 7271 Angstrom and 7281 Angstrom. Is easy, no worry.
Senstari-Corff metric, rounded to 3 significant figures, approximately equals 34.2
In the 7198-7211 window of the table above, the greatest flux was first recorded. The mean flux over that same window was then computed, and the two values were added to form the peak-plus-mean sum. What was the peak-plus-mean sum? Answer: 37.7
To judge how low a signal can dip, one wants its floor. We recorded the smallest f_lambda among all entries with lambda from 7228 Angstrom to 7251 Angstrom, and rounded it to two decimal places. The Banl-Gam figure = 16.25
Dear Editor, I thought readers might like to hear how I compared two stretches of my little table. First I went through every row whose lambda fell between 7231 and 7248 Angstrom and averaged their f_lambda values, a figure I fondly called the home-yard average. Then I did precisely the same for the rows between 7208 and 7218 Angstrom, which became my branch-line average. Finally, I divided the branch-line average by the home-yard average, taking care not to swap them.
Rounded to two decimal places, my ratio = 0.93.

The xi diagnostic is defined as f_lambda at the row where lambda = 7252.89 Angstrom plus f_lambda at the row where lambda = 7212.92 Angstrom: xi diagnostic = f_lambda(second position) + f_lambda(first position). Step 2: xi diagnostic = 33.5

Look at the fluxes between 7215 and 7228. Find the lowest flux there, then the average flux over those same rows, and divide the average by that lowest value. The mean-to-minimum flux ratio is 1.22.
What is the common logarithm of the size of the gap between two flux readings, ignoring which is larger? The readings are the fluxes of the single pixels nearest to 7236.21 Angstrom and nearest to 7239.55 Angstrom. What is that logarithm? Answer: -2.0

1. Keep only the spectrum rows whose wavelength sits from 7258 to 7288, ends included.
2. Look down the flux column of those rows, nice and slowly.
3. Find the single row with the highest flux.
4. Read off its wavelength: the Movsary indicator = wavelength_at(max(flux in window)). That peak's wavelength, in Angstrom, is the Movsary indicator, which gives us 7283.02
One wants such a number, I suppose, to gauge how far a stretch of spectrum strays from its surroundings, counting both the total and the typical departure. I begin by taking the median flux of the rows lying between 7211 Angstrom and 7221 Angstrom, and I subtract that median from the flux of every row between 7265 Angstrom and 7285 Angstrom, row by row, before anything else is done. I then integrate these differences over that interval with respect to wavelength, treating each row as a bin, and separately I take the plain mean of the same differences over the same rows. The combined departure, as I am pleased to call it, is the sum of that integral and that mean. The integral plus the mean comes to 52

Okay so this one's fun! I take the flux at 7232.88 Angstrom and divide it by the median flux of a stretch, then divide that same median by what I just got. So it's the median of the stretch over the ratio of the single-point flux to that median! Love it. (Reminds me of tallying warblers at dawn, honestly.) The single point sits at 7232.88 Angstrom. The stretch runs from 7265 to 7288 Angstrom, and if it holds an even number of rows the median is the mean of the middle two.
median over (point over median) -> 17.5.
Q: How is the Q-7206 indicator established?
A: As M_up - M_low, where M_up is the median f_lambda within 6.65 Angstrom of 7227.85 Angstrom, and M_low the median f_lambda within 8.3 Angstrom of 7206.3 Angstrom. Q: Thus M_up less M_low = 1.5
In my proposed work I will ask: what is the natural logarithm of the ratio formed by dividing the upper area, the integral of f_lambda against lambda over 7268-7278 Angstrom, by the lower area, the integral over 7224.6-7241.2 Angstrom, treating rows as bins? -0.5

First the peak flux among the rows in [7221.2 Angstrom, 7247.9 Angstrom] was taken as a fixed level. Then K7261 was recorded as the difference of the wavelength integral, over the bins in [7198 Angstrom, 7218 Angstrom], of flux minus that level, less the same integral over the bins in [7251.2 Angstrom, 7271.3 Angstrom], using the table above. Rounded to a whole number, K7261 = 0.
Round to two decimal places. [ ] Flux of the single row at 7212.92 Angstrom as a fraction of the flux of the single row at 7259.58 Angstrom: 0.92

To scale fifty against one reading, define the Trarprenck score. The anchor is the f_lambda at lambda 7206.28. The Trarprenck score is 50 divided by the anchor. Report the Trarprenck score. 2.9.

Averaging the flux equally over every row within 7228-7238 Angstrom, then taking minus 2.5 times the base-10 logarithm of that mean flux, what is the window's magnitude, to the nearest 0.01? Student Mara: -3.08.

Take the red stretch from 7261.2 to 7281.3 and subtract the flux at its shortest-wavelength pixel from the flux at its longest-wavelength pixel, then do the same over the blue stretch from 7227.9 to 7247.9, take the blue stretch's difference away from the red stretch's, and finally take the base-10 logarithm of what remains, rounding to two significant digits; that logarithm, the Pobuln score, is 0.60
